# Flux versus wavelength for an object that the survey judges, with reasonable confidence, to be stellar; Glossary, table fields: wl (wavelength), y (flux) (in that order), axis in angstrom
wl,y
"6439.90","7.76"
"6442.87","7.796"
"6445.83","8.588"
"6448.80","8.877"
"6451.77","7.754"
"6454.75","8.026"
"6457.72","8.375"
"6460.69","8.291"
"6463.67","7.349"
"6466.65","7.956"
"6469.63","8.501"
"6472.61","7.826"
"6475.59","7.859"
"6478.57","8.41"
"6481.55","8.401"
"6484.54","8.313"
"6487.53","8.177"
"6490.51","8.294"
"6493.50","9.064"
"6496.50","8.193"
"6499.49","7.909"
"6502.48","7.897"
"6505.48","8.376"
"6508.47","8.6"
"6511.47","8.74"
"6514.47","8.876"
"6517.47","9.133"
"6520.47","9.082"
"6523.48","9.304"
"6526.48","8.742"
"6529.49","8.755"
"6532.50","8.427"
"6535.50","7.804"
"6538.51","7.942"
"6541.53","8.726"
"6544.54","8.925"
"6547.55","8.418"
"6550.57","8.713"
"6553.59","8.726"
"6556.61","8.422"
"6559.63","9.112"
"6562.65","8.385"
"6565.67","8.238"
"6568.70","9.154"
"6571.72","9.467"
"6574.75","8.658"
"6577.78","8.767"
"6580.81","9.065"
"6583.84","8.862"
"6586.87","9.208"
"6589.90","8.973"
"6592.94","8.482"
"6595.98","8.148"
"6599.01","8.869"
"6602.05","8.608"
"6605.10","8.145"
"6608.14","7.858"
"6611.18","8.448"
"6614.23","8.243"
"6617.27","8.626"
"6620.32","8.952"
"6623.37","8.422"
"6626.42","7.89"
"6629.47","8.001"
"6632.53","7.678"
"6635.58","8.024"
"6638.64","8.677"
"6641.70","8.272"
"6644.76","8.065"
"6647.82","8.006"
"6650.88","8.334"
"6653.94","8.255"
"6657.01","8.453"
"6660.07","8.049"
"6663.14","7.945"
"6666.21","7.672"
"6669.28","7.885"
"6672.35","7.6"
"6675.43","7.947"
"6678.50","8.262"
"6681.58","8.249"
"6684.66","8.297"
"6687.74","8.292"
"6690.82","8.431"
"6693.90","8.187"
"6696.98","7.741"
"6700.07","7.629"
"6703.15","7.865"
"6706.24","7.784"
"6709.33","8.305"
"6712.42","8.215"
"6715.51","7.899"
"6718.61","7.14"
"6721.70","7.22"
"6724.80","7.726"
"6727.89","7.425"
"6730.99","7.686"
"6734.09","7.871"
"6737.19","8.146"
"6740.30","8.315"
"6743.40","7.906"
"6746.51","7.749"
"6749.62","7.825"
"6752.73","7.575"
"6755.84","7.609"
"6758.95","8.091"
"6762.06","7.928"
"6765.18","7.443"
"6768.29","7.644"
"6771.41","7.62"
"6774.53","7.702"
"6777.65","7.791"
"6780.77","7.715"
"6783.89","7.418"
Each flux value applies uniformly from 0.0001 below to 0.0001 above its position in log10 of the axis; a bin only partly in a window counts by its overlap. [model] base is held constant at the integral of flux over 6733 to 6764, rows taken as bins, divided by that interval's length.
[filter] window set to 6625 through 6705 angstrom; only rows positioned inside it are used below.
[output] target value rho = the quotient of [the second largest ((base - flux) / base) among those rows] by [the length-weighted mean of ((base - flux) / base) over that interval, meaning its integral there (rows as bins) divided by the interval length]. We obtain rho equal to -1.6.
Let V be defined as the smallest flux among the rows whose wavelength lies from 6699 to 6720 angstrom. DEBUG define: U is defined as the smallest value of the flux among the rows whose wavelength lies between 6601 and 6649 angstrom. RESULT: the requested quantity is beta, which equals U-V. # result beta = 0.5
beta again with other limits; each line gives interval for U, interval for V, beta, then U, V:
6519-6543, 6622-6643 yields 0.1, 7.804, 7.678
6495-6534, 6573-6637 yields 0.2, 7.897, 7.678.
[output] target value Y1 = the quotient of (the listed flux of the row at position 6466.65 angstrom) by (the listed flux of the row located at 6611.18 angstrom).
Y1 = 0.94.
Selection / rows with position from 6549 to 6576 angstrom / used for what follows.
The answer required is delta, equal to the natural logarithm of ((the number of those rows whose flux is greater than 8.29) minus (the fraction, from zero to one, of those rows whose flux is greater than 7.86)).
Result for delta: 1.9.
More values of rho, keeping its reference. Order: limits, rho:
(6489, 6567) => 0.0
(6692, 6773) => 6.6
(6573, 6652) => -0.1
